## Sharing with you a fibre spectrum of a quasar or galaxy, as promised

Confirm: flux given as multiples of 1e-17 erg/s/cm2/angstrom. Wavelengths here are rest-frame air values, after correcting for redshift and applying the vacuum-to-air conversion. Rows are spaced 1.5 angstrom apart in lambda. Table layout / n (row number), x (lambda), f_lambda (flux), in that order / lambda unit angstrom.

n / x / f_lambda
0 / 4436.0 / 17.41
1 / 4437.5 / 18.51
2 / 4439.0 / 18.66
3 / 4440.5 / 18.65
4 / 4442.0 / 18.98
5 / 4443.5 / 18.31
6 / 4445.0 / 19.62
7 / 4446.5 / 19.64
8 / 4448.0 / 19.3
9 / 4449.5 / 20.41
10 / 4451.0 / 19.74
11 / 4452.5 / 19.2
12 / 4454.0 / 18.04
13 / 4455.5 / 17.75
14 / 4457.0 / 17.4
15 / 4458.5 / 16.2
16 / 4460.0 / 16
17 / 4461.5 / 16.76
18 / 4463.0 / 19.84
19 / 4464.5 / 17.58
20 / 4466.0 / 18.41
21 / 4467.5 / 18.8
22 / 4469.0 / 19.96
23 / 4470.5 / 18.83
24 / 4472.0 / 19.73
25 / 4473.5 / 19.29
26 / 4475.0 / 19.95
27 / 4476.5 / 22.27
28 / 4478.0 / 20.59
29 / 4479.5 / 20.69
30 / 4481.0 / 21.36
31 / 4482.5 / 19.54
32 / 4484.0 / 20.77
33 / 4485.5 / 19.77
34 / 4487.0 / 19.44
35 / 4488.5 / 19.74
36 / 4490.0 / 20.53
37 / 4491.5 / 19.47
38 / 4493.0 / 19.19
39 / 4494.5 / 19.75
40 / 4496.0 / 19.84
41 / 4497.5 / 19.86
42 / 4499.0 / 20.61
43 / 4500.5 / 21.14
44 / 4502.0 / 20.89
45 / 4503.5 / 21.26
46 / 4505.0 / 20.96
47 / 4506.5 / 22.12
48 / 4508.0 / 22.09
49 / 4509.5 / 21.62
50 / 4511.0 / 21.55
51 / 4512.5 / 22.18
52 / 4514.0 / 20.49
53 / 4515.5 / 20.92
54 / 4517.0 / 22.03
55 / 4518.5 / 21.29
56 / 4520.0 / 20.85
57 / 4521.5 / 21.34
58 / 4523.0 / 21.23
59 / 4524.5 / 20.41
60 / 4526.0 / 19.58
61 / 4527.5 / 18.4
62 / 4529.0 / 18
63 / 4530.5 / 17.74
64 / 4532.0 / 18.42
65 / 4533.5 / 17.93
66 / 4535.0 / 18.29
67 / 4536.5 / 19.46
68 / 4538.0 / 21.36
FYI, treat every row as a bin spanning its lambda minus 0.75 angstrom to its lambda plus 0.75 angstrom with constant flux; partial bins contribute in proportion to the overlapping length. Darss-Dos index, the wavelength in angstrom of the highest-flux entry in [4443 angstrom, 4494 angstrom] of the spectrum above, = 4476.5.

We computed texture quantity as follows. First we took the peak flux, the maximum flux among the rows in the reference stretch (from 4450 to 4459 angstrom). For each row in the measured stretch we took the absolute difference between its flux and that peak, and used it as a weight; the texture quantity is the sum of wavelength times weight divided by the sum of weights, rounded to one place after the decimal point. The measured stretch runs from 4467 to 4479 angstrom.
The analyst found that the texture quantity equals 4473.9 angstrom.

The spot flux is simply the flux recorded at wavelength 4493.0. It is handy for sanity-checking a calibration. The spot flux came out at 19.19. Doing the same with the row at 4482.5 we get 19.54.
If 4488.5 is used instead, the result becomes 19.74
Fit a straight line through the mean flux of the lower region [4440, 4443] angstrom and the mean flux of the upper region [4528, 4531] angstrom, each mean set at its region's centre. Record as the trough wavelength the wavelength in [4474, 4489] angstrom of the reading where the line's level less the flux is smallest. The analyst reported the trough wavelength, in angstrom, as 4476.5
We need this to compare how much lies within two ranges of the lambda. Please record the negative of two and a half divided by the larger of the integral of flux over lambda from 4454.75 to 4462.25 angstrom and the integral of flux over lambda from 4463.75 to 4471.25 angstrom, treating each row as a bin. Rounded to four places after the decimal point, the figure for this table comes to -0.0178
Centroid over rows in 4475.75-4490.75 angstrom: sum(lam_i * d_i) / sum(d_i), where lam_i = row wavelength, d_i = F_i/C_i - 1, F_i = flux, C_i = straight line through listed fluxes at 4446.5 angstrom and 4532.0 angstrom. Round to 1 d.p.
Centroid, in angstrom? 4481.7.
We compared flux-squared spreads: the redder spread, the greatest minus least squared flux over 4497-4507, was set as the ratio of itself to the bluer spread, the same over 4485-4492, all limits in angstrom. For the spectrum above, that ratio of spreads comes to 2.2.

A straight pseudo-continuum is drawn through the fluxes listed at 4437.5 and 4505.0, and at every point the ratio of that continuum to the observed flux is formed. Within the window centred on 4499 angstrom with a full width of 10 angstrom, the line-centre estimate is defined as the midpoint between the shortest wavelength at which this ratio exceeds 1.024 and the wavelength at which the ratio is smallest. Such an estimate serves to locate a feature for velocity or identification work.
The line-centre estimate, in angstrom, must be 4499.0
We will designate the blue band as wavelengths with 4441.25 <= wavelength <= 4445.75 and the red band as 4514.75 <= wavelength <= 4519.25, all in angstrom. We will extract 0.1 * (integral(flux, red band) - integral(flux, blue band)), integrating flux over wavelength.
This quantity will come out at 1.1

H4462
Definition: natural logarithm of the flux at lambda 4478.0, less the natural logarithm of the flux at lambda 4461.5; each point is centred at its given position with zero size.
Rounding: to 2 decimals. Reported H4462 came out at 0.21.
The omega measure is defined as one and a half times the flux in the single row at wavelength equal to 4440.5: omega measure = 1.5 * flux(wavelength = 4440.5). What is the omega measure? 28.0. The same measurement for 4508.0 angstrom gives 33.1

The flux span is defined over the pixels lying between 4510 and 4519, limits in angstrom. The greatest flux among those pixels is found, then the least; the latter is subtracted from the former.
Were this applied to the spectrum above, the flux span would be 1.7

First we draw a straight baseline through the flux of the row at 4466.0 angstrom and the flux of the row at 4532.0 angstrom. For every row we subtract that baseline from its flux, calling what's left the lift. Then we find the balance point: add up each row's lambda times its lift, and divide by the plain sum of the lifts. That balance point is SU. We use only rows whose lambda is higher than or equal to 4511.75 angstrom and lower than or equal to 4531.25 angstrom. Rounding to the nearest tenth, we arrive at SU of 4518.0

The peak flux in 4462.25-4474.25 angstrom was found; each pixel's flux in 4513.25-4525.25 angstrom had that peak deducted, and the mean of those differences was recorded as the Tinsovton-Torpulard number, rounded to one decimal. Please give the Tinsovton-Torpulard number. 1.1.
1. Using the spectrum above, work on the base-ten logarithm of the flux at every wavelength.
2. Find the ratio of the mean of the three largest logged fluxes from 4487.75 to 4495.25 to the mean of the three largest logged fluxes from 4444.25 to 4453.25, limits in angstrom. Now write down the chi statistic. 1.00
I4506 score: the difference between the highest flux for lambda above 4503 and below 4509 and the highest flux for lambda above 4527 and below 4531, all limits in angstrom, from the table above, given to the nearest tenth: 3.7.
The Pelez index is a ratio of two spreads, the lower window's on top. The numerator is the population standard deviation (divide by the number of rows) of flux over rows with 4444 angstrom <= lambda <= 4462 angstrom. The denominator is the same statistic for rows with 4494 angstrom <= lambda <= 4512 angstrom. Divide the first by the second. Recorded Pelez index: 1.8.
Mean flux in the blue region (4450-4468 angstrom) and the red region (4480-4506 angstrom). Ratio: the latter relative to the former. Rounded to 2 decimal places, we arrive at 1.13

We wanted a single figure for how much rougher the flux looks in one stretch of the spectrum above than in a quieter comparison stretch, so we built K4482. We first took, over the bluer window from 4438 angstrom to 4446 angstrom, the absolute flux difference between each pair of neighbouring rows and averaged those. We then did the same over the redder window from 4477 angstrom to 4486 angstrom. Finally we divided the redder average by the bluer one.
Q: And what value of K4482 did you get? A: 1.7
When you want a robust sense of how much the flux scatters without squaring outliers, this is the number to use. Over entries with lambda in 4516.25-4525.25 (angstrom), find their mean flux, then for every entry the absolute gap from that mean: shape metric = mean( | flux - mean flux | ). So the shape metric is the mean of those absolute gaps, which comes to 0.37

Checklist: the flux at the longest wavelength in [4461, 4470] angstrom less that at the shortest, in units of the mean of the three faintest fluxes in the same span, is 0.18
